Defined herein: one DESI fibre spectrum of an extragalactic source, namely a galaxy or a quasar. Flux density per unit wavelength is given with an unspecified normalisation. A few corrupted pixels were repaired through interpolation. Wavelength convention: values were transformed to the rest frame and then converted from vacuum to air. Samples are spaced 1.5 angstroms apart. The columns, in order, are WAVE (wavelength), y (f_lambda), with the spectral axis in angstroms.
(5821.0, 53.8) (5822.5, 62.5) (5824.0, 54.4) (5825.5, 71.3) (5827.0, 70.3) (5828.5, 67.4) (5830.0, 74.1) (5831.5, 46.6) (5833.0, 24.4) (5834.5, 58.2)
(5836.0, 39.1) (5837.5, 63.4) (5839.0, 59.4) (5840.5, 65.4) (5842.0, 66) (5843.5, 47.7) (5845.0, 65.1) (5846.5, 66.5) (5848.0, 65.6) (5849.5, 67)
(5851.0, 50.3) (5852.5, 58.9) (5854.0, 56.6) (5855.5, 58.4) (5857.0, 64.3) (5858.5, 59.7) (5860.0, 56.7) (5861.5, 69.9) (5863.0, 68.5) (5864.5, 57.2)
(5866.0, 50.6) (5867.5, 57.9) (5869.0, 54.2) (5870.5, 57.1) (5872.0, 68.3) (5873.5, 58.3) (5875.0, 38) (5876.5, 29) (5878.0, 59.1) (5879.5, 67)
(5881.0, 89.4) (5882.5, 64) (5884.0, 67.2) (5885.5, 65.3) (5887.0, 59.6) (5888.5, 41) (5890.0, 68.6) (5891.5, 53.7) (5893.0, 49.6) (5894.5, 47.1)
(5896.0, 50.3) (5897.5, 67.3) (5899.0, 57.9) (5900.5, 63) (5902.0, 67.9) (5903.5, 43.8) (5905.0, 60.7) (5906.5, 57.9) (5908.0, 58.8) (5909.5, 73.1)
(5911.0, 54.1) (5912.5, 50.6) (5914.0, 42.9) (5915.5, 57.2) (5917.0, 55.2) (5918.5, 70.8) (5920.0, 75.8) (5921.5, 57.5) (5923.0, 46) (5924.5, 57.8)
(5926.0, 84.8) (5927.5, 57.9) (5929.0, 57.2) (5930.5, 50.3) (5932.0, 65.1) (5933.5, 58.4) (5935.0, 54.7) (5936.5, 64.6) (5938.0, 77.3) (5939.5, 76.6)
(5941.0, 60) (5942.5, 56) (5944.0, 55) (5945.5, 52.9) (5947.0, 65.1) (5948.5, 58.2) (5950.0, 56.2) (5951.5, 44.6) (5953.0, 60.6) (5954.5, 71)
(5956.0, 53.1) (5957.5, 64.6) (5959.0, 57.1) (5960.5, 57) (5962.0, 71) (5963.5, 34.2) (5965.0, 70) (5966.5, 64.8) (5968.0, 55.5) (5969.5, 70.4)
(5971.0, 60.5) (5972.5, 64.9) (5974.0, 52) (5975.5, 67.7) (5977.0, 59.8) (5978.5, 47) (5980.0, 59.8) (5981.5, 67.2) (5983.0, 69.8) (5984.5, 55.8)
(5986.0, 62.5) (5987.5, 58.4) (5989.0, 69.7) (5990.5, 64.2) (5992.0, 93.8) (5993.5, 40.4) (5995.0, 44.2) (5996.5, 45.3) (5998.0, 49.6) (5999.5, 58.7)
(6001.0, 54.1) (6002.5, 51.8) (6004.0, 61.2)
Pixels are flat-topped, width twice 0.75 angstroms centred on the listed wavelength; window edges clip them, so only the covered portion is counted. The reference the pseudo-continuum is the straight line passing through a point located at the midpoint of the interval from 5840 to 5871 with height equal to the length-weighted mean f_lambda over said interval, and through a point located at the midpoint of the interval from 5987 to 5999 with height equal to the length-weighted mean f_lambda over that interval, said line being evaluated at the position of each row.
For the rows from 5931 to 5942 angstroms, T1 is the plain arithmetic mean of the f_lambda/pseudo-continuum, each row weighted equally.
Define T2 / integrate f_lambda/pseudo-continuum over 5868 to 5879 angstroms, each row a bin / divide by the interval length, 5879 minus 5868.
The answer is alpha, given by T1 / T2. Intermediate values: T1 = 1.106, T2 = 0.88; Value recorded 1.26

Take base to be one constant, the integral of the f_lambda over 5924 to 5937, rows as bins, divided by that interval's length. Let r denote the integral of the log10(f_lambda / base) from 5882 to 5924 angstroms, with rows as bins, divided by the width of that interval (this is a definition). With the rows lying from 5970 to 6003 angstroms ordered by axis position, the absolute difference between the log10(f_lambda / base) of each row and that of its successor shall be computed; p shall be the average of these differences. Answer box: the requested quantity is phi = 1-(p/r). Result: 4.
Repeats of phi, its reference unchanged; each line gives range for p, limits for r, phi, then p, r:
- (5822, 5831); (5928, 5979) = 4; 0.049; -0.015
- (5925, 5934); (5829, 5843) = 2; 0.077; -0.064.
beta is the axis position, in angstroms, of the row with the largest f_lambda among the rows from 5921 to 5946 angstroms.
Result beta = 5926.0 angstroms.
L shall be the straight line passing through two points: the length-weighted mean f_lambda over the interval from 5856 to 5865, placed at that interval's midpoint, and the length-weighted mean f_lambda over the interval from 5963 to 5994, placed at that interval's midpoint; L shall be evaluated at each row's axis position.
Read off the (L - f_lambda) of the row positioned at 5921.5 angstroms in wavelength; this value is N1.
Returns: 5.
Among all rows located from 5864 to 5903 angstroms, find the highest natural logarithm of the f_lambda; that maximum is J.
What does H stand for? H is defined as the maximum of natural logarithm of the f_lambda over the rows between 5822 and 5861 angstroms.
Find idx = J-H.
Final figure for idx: 0.19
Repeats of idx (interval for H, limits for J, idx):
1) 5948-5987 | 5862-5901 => 0.23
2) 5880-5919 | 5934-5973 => -0.15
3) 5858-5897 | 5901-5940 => -0.05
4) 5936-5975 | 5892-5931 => 0.09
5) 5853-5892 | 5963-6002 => 0.05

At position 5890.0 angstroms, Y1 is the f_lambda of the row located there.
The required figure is 68.6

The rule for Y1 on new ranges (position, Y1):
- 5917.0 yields 55.2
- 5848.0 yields 65.6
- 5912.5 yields 50.6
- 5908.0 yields 58.8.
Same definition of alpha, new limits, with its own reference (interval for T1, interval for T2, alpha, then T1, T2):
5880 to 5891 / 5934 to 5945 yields 1.02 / 1.088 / 1.07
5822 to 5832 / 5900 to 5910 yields 1.04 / 1.054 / 1.02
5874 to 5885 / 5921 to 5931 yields 0.99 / 0.988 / 1.00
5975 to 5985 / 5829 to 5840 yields 1.20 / 1.045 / 0.87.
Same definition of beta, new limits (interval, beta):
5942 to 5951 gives 5947.0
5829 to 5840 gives 5830.0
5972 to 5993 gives 5992.0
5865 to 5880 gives 5872.0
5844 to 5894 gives 5881.0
